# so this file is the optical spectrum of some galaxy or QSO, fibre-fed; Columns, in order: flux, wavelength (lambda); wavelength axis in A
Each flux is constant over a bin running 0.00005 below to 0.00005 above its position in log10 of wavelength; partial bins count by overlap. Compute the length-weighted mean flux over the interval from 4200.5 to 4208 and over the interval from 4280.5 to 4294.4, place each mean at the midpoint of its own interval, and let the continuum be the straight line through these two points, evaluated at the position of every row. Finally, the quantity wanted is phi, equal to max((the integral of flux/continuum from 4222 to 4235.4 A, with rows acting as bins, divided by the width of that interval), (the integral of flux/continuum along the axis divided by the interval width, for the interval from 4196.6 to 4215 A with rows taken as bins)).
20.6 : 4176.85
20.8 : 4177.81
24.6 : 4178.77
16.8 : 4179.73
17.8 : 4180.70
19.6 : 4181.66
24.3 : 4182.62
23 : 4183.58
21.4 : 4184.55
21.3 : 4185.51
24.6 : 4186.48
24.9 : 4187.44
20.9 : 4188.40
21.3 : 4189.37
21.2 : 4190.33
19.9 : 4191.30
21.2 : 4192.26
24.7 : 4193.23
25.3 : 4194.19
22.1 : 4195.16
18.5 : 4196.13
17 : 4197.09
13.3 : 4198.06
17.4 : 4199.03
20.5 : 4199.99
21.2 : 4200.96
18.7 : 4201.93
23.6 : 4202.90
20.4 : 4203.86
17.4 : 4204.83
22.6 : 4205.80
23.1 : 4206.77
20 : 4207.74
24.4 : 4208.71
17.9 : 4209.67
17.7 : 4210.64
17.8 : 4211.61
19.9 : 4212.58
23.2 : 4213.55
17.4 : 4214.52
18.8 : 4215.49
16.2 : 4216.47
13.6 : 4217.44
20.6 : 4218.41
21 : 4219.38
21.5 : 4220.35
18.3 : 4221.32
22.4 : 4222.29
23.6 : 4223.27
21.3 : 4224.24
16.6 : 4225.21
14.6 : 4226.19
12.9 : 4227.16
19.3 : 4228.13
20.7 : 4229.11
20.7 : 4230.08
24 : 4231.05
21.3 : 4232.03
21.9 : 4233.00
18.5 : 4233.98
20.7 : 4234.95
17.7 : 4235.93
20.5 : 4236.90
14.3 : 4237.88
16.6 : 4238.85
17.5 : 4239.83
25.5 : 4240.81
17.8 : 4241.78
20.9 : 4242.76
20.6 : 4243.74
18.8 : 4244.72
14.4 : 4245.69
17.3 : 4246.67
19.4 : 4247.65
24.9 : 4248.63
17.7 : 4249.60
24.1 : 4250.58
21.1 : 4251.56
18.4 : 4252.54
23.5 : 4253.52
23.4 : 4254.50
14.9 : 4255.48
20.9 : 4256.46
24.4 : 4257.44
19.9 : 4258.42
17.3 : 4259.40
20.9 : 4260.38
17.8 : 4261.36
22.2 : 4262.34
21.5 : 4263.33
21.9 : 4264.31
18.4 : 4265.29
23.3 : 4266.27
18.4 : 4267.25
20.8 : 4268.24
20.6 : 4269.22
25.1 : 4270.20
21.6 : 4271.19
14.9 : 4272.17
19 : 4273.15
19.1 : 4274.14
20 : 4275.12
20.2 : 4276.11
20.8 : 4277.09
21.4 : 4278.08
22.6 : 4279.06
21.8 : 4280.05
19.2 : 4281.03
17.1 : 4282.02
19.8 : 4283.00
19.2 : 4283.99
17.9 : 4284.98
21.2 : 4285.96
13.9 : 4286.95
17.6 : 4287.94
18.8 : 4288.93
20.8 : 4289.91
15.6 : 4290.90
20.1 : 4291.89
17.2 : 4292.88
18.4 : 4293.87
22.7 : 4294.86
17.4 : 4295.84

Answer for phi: 0.985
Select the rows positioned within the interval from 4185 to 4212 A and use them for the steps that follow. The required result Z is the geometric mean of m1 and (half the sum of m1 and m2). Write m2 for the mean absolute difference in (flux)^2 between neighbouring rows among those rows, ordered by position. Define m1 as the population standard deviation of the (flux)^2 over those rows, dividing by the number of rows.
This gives 113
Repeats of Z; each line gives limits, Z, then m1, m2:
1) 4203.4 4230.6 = 110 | 111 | 108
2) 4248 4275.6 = 119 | 111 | 146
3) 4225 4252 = 126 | 123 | 133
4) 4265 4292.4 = 95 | 93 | 103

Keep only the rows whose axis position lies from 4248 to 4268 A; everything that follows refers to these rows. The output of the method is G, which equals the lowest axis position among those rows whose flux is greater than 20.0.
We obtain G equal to 4248.63 A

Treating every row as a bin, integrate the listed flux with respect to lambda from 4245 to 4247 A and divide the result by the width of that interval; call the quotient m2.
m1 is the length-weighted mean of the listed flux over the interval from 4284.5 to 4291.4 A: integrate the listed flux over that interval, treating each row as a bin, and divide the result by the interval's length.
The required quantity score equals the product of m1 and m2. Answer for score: 289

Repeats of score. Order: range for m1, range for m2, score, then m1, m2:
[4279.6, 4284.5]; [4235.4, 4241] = 355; 19.4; 18.3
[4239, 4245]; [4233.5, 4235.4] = 393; 20.0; 19.6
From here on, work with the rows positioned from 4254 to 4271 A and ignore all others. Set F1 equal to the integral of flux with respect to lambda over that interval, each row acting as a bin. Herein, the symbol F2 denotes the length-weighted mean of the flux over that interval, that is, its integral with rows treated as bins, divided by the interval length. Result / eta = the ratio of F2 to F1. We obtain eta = 0.0588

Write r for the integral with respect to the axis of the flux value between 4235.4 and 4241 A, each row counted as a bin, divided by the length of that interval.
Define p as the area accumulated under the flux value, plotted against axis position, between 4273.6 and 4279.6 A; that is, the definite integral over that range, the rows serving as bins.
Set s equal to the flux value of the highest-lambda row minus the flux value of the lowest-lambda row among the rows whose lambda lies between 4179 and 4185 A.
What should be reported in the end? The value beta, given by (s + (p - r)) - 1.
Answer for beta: 109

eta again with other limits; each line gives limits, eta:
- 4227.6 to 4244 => 0.0610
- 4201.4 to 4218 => 0.0602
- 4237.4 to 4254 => 0.0602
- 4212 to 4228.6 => 0.0602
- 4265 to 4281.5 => 0.0606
